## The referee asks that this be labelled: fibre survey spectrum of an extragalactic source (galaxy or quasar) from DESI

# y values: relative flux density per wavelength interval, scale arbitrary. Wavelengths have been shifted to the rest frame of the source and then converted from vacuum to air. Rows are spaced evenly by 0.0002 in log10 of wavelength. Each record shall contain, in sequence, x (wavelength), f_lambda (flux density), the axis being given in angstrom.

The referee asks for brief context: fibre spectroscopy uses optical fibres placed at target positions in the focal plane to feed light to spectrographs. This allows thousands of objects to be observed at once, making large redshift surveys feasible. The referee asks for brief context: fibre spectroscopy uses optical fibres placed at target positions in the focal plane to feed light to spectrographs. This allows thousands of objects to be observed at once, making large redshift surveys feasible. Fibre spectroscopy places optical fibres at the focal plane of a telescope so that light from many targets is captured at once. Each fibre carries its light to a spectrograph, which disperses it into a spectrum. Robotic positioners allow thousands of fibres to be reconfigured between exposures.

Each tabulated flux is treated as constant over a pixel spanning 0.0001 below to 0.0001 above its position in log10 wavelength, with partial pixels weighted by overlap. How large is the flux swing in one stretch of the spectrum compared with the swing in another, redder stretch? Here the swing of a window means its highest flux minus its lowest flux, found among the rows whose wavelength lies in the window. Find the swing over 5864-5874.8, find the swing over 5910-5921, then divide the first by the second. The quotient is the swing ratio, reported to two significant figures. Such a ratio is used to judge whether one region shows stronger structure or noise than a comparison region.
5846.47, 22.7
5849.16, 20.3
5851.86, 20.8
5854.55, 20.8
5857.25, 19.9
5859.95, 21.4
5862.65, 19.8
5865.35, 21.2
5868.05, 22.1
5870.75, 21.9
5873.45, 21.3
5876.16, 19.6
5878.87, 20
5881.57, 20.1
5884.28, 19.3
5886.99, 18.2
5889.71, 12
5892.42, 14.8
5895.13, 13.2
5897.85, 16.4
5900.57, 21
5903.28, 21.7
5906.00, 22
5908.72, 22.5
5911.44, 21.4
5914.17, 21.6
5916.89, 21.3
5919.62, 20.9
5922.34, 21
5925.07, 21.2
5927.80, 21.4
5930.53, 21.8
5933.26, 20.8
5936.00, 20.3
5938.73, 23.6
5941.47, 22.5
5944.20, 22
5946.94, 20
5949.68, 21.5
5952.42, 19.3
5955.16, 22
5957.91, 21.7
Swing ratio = 1.3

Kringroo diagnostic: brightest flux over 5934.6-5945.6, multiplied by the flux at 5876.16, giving 463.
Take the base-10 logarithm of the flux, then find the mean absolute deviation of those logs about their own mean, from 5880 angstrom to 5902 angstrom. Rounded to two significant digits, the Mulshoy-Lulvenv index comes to 0.073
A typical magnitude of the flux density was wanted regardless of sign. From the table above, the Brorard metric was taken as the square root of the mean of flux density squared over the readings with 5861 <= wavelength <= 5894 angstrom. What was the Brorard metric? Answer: 19.4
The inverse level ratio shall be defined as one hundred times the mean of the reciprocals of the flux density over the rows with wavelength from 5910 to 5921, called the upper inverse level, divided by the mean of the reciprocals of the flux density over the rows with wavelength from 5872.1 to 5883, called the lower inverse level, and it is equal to 95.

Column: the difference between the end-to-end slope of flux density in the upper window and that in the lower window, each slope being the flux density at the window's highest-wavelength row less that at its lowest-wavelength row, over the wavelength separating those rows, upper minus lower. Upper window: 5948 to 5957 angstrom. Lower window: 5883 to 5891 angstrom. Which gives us 1.4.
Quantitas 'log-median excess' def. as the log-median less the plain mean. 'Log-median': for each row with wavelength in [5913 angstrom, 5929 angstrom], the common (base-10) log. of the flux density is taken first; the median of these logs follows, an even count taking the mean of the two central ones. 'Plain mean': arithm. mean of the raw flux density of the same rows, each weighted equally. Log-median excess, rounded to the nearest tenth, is -19.9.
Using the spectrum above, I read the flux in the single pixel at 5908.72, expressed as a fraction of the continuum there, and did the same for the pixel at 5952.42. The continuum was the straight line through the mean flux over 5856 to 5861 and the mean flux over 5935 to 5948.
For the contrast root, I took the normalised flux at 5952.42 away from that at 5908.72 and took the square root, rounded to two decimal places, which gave 0.42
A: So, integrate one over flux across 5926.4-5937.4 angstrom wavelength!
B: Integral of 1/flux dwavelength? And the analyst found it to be 0.52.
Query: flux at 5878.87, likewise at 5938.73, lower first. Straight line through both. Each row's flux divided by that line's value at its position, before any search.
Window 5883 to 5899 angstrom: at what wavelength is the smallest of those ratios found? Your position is 5889.71 angstrom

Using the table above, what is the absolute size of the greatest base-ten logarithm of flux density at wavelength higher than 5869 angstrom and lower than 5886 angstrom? 1.34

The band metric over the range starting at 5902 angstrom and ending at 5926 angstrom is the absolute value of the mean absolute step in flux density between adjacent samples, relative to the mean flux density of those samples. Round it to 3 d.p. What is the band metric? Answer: 0.018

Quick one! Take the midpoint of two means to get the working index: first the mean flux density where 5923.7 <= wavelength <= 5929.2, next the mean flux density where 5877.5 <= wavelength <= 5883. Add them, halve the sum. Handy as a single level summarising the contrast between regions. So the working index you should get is 20.7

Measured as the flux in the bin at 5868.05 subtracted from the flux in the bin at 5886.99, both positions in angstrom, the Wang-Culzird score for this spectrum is -4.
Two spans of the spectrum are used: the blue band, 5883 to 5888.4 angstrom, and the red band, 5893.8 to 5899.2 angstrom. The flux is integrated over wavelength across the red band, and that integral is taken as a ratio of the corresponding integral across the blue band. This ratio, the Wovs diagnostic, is 0.79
